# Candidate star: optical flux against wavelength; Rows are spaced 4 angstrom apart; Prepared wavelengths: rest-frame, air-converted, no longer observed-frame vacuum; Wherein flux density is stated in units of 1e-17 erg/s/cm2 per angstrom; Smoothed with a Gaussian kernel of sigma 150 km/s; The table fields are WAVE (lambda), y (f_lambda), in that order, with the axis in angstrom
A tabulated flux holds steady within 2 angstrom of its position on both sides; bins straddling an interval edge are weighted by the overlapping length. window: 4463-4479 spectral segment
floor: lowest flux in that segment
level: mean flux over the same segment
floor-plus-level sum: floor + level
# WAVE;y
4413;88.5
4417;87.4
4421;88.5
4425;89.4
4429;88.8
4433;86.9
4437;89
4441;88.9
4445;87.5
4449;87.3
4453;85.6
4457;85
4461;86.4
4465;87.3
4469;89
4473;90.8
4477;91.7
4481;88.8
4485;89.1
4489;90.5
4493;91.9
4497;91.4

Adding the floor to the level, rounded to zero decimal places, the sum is 177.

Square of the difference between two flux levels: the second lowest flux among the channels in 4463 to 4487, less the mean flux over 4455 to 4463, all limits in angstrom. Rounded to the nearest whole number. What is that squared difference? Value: 10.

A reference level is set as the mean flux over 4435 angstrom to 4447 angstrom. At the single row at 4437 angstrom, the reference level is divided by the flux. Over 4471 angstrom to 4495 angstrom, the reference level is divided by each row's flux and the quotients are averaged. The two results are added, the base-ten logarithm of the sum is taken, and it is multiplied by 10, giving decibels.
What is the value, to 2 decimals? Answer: 2.95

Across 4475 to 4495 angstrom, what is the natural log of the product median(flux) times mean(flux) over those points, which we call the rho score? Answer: 9.010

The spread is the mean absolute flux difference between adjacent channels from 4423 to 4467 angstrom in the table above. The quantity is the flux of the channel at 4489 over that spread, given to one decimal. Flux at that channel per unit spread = 83.0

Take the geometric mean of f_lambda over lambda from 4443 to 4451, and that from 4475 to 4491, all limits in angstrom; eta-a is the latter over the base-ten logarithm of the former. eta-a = 46.4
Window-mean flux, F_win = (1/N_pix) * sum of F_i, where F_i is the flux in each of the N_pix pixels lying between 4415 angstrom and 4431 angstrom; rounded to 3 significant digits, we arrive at 88.5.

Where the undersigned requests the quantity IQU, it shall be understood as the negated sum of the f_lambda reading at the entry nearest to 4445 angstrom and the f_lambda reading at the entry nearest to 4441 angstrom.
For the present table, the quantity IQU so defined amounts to -176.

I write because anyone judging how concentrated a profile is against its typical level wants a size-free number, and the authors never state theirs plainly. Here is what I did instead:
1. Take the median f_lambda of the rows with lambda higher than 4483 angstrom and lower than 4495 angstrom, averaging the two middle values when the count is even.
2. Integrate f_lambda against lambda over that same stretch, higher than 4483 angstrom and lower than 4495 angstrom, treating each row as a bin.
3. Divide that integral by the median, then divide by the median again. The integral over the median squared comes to 0.133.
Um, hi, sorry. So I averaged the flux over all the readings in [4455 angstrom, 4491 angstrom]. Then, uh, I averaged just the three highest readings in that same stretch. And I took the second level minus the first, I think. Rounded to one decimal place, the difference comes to 2.3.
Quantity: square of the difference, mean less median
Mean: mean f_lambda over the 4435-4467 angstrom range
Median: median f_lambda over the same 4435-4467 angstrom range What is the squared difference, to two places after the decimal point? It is 0.03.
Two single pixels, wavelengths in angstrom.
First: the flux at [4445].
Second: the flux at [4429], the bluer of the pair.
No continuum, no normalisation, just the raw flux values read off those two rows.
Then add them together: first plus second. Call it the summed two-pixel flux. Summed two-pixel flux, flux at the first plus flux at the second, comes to 176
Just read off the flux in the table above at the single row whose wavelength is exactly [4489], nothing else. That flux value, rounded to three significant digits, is 90.5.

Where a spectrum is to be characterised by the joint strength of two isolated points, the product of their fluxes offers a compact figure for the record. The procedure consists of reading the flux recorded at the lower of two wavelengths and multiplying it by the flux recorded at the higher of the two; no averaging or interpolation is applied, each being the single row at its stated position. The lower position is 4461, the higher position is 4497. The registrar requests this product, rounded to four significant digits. 7897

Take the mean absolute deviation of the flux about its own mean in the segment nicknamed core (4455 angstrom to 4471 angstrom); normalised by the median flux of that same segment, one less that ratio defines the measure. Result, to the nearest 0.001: 0.986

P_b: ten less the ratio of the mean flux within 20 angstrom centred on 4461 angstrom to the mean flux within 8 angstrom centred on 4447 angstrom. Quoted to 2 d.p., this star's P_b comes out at 9.01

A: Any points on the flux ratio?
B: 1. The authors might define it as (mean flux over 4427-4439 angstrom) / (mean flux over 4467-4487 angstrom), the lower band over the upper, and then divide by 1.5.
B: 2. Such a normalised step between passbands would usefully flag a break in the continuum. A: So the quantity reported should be 0.654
